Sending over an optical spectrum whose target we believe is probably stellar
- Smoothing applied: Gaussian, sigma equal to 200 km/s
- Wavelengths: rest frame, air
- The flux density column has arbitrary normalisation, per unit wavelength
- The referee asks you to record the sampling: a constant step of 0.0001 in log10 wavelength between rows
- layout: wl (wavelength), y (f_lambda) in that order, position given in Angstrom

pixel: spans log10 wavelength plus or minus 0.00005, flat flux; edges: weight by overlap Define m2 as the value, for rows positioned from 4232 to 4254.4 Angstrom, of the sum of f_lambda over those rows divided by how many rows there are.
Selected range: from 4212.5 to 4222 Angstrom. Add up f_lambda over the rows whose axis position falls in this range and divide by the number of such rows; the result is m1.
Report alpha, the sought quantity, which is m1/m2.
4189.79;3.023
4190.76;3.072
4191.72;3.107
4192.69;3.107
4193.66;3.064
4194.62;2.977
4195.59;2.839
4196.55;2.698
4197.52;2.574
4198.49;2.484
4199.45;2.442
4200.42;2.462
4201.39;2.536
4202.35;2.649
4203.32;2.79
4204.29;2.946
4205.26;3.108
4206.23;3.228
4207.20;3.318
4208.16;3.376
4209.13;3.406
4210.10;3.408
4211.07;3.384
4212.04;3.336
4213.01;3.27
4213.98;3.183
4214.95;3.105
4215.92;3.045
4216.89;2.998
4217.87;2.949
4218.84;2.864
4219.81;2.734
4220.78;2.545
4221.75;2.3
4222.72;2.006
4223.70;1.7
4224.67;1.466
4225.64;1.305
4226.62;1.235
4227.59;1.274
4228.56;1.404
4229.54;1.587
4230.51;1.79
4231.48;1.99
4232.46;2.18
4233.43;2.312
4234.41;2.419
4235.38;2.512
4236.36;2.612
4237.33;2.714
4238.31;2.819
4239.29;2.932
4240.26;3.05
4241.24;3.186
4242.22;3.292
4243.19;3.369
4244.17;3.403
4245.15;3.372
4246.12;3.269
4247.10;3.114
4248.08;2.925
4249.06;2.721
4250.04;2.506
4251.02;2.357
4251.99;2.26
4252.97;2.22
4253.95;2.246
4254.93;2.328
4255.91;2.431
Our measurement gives 1.0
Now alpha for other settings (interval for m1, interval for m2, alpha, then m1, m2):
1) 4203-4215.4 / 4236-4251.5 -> 1.1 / 3.22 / 3.0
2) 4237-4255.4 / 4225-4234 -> 1.7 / 2.85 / 1.7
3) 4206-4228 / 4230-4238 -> 1.2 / 2.67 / 2.3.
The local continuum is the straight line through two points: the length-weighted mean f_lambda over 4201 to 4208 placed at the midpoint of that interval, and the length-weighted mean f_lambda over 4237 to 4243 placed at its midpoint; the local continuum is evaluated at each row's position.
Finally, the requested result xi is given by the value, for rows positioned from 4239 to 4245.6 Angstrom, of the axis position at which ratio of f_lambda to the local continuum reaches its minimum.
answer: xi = 4239.29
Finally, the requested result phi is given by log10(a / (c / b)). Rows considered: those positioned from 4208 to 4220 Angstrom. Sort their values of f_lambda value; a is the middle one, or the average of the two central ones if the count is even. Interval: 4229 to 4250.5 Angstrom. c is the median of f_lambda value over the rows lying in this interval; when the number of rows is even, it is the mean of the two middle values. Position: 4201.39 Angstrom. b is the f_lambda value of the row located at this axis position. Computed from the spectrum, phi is 0.46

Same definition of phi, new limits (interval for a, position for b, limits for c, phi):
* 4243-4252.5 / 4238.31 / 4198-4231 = 0.49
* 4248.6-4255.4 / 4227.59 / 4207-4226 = -0.01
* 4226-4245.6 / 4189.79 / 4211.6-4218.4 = 0.40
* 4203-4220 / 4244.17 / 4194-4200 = 0.61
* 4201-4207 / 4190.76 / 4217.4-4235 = 0.64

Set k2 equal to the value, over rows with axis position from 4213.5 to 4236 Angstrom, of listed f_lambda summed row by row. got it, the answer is 51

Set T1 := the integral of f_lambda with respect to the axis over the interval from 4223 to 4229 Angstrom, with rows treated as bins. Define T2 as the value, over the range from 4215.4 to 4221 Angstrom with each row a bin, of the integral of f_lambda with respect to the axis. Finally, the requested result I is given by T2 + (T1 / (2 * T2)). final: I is 16.3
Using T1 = 8.5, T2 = 16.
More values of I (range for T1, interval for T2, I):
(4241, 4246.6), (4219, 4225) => 13.8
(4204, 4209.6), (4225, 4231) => 9.7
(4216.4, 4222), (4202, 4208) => 18.6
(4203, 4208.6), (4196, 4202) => 15.8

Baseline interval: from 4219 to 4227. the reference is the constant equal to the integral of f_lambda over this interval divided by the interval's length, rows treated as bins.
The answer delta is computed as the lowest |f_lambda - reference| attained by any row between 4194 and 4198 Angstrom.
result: 0.6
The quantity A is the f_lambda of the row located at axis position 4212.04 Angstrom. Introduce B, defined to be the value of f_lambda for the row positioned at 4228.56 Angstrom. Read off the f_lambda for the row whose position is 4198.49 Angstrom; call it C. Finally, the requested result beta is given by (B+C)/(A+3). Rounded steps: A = 3.336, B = 1.404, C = 2.484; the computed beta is 0.6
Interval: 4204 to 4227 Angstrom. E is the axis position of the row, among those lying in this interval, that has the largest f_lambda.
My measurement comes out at 4210.10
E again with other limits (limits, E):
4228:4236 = 4235.38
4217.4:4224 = 4217.87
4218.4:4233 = 4218.84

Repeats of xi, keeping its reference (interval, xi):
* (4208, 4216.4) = 4215.92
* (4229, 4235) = 4229.54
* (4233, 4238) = 4233.43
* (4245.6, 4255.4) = 4252.97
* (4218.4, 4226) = 4225.64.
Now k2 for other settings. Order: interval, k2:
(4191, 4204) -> 36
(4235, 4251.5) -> 50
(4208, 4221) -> 44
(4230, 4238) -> 19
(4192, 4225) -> 96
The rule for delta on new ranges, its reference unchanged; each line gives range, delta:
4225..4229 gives 0.6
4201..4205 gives 0.6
